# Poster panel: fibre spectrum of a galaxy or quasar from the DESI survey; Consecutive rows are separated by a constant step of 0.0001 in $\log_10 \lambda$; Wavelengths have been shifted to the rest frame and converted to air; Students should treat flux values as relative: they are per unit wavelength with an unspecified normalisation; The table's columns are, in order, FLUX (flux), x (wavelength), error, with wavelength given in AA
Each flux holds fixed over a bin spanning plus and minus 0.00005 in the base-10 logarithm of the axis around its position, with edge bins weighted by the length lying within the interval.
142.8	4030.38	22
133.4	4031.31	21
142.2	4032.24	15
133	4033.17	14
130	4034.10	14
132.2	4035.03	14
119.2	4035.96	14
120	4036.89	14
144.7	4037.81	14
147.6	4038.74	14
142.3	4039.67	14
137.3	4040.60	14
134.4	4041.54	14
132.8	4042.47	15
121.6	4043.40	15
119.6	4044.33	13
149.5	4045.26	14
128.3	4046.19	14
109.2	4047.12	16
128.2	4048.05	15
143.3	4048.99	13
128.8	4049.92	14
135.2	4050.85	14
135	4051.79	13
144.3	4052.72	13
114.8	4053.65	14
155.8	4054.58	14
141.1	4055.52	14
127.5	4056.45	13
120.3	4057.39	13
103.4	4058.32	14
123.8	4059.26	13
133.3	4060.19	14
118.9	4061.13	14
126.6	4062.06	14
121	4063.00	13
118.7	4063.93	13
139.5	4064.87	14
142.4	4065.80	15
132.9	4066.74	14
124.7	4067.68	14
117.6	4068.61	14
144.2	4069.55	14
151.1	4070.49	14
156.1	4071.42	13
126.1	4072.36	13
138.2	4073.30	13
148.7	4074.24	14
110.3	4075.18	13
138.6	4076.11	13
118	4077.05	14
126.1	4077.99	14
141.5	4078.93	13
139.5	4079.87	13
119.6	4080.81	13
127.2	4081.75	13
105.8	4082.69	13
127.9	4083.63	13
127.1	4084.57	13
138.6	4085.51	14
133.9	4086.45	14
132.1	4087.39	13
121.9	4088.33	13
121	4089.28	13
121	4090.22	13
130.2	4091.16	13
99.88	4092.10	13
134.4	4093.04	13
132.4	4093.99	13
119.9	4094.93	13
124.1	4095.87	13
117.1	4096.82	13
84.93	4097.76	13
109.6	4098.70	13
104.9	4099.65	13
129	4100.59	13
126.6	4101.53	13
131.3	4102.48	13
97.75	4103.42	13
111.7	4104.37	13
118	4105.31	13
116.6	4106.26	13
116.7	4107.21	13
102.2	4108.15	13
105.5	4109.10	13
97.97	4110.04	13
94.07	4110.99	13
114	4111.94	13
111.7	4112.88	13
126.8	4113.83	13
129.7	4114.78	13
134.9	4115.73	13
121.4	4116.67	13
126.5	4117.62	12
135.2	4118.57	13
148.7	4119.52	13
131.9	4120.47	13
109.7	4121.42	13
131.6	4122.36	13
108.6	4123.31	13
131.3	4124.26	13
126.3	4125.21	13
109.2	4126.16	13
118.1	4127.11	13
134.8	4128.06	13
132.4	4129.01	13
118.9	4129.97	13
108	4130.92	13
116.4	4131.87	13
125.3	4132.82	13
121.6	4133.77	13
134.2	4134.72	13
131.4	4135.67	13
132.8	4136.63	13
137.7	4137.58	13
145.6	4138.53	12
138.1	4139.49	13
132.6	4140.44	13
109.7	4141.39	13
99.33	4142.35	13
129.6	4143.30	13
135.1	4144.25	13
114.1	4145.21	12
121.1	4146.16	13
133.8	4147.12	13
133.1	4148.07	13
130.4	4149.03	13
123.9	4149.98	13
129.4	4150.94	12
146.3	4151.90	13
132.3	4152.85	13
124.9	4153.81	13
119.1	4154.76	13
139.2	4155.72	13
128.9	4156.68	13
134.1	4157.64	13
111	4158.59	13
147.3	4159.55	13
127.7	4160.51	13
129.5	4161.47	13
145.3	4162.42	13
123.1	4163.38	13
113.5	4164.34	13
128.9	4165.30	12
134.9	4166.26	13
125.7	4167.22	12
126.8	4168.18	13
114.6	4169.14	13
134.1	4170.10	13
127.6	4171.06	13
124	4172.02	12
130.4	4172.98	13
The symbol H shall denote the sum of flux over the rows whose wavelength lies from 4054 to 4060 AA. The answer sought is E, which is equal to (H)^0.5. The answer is 27.8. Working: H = 772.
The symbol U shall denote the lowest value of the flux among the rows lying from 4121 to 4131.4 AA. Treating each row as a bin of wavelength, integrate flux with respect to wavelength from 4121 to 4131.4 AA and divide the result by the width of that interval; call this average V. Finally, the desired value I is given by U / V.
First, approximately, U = 108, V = 121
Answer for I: 0.893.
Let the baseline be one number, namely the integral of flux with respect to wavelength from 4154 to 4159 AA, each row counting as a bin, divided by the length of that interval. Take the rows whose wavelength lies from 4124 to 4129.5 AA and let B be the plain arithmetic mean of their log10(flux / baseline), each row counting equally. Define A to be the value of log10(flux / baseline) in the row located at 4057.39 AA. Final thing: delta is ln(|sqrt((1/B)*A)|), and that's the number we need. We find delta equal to 0.67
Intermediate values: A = -0.02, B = -0.01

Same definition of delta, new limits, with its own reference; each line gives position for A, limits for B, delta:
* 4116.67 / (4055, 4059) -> 0.10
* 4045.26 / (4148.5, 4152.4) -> 0.68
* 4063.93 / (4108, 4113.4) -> -0.55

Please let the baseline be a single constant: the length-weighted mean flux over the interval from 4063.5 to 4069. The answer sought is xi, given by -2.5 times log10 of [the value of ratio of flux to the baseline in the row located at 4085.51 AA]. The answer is -0.073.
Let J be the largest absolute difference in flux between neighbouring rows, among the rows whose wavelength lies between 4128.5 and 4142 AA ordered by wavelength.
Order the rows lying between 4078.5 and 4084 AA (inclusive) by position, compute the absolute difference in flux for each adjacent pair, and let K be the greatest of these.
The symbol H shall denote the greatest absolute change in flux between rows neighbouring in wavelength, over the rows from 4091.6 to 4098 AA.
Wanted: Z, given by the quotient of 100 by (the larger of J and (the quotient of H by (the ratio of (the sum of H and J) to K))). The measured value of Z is 4.4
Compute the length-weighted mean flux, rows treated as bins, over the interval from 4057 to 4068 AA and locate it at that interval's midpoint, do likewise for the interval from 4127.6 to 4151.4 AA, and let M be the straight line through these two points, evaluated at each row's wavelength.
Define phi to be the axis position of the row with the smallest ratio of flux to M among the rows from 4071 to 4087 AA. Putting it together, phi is 4082.69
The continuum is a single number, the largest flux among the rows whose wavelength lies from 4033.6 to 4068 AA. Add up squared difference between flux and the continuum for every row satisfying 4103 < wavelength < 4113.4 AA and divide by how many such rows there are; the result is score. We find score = 2369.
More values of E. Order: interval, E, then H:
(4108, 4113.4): 25.0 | 625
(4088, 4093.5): 27.0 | 728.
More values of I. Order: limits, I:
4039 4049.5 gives 0.829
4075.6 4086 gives 0.825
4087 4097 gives 0.811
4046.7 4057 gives 0.821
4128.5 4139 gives 0.846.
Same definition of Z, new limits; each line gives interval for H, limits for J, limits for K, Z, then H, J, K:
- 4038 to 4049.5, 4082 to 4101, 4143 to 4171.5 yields 2.9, 30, 35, 36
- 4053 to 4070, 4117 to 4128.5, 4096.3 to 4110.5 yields 4.3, 41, 23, 34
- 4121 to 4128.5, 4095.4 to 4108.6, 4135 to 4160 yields 3.0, 23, 34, 36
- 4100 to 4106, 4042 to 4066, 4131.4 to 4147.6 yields 2.4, 34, 41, 30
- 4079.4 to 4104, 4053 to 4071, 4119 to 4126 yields 2.4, 35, 41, 23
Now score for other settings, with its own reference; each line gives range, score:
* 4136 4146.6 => 1017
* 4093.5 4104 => 1784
